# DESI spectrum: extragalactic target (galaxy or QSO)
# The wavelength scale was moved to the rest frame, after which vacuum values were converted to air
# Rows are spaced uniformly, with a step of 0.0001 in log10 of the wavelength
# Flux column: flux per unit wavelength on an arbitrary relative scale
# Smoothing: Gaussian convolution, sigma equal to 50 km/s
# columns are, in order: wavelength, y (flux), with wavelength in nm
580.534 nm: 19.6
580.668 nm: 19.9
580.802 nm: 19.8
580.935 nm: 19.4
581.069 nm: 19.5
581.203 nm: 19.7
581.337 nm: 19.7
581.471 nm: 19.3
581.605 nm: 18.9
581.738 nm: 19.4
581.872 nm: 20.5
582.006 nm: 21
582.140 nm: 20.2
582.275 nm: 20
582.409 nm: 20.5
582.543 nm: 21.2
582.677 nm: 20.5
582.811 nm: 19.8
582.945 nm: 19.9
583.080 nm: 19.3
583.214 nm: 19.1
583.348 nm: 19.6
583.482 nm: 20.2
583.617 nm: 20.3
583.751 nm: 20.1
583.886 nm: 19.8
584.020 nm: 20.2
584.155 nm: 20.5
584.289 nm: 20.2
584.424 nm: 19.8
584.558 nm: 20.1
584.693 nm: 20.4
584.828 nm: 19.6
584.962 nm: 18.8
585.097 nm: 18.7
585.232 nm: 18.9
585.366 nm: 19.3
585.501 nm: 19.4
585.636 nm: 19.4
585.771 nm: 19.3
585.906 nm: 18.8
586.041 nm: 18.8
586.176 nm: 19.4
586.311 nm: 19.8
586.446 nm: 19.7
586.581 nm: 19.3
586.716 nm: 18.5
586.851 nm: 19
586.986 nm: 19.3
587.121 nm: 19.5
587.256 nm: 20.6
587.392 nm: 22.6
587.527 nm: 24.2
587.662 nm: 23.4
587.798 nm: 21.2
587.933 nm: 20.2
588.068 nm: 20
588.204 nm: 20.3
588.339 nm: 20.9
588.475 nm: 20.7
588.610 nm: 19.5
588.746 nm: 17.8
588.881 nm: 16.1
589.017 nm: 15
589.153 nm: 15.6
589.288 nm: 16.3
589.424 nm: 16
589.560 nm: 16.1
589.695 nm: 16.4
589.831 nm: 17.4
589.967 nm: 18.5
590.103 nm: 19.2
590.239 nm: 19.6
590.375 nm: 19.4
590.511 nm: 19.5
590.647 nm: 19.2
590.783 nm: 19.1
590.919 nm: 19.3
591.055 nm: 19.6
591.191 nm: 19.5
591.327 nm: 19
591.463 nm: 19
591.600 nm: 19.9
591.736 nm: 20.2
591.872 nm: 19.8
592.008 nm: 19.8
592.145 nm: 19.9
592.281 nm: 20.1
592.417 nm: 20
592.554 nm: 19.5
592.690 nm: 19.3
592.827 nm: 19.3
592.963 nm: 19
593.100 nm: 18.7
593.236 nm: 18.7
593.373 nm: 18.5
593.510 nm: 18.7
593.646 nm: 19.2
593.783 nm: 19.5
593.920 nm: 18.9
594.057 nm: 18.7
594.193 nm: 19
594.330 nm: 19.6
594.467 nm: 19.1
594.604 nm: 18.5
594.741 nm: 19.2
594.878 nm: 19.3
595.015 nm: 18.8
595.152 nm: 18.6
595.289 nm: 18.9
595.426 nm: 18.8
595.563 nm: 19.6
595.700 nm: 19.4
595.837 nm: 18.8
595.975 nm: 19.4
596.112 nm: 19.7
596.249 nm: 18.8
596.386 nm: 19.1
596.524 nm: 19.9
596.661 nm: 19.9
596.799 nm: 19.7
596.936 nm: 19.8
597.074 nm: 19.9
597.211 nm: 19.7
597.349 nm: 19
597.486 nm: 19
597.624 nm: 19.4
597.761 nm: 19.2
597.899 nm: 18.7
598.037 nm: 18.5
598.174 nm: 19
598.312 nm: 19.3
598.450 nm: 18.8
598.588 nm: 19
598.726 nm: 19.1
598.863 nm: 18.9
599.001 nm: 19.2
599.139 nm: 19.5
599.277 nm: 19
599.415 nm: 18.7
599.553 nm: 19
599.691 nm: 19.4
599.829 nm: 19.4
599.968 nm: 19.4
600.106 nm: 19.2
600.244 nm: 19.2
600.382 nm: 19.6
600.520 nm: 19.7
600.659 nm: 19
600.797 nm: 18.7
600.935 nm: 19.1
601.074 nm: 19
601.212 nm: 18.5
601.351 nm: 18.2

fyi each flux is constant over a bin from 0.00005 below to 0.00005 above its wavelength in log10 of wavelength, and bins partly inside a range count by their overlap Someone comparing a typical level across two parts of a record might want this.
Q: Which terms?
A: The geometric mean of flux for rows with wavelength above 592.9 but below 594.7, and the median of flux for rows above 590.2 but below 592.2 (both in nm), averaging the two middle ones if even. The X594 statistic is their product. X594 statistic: 369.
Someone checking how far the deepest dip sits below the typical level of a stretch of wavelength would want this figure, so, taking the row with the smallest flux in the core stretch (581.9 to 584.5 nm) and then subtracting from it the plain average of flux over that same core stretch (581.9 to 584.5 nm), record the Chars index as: -1.0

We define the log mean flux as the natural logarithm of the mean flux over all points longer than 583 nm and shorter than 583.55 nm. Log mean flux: 2.97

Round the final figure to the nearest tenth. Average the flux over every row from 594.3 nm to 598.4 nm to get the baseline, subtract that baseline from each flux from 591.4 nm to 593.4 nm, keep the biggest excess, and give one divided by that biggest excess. 1.0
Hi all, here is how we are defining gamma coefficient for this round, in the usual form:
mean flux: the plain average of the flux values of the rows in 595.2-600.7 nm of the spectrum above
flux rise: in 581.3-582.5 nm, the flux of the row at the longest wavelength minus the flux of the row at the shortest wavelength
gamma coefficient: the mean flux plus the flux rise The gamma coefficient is 20.0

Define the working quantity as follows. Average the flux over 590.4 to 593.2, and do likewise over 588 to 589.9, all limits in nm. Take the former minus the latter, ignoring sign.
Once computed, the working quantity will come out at 1.8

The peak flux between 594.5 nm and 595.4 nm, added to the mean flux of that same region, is 38.2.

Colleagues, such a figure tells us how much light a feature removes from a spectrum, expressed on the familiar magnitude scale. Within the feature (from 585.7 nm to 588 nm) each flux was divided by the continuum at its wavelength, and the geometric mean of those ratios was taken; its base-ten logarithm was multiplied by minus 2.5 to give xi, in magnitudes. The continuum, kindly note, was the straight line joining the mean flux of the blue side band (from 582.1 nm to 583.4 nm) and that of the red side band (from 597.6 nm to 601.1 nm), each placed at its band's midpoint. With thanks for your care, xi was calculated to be -0.02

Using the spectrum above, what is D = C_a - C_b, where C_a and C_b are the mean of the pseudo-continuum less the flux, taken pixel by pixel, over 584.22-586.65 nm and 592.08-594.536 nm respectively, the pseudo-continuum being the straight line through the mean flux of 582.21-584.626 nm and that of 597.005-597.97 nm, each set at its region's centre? 0.22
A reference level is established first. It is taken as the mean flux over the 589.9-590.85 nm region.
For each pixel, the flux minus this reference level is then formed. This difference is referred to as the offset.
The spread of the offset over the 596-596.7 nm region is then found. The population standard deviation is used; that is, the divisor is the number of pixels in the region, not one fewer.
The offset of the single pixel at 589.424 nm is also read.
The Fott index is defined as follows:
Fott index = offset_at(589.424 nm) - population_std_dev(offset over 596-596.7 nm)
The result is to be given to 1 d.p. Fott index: -3.7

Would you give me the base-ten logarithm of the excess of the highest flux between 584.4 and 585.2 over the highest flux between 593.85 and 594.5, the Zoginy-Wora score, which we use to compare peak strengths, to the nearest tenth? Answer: -0.1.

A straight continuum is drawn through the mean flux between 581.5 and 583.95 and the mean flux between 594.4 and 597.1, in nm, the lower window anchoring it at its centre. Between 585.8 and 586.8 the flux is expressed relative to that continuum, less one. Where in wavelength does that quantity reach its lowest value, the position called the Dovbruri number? 586.716 nm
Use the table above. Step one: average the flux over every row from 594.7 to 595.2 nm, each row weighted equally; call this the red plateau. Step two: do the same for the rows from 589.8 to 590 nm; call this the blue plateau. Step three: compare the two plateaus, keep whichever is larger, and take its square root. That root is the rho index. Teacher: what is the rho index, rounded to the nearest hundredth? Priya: 4.36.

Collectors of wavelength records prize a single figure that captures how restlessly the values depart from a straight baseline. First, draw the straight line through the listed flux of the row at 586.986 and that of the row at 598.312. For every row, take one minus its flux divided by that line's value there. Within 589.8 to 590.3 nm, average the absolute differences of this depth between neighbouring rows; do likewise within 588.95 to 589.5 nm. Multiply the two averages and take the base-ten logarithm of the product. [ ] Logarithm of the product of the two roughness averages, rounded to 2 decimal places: -2.98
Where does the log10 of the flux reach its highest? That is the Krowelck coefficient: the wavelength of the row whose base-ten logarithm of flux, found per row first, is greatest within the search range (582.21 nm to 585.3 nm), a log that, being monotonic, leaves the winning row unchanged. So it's 582.543 nm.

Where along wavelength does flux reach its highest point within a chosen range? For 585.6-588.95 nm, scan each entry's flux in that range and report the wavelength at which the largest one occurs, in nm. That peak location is 587.527 nm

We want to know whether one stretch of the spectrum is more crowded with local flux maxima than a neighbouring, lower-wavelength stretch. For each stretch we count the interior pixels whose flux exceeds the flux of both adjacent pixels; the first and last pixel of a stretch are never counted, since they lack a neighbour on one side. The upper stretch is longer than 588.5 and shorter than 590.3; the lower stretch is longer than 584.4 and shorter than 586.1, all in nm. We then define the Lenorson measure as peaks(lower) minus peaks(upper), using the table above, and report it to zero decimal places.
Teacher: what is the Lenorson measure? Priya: 0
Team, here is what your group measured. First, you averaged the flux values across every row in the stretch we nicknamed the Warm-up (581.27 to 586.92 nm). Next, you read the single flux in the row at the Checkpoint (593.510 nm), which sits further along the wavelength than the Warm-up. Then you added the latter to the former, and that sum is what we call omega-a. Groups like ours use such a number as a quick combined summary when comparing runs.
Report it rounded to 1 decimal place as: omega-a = 38.4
